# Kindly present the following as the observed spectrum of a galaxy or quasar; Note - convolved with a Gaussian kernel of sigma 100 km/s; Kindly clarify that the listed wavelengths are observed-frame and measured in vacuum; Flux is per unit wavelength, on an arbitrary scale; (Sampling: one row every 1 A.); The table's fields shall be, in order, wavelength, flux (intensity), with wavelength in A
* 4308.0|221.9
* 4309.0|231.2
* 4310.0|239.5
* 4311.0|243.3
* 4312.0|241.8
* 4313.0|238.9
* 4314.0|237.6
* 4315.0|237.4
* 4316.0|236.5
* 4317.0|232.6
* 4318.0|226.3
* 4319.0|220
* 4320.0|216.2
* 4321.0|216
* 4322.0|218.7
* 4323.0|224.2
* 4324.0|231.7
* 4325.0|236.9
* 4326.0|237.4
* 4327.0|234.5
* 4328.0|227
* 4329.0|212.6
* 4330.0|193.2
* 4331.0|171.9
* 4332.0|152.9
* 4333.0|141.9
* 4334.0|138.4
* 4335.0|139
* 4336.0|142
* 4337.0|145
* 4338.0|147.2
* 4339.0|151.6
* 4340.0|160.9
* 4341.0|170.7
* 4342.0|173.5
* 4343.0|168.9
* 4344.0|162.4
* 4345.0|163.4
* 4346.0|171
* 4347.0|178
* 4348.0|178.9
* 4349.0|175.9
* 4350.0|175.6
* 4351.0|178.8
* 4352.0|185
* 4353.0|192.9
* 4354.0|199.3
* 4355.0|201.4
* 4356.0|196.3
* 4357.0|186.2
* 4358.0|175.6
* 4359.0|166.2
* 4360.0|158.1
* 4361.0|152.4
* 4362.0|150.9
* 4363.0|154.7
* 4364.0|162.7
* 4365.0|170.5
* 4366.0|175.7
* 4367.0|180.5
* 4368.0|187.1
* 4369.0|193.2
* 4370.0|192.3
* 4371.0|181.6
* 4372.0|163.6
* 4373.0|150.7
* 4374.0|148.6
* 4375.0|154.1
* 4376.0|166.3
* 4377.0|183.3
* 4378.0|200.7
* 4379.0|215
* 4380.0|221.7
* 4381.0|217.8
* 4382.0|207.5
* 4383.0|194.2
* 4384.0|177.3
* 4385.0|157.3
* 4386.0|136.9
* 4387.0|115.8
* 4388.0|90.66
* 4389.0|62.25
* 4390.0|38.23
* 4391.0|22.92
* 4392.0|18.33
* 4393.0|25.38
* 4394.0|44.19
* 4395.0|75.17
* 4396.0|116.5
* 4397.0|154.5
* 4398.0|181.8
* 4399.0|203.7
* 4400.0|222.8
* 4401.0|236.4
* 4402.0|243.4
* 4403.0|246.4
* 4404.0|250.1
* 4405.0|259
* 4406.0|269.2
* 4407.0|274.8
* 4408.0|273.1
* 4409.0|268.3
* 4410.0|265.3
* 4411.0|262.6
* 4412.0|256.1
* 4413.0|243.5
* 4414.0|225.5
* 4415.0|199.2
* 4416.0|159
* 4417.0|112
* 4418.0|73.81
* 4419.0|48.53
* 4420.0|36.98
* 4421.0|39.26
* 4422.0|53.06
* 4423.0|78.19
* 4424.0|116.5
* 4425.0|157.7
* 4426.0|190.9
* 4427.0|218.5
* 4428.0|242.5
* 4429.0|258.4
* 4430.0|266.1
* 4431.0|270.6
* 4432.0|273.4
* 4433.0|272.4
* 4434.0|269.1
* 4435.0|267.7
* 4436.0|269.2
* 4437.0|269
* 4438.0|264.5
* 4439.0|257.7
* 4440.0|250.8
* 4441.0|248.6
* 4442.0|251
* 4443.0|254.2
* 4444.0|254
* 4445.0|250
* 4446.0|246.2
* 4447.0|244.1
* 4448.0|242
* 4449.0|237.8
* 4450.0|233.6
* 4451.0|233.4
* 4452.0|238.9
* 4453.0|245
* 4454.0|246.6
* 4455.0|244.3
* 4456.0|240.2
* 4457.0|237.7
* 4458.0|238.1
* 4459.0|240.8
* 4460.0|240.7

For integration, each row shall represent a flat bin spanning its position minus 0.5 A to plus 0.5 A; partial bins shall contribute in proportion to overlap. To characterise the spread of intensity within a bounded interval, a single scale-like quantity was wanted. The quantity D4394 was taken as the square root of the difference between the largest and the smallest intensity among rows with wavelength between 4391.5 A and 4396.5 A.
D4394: 10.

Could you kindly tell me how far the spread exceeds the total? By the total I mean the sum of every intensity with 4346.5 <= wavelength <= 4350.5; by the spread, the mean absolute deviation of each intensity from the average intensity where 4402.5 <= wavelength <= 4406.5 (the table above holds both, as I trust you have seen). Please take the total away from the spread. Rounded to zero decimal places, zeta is -700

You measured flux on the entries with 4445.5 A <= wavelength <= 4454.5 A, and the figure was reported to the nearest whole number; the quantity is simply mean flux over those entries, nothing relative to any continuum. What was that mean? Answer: 241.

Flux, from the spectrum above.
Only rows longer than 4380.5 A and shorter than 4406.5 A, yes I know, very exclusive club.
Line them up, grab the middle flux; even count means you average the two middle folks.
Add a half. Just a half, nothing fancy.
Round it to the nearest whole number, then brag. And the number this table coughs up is 168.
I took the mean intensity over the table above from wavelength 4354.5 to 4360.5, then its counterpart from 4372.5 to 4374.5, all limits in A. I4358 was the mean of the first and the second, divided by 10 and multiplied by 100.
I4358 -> 1651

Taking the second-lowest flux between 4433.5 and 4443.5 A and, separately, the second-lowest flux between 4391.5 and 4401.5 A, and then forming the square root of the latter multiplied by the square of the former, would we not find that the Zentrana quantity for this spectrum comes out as 1263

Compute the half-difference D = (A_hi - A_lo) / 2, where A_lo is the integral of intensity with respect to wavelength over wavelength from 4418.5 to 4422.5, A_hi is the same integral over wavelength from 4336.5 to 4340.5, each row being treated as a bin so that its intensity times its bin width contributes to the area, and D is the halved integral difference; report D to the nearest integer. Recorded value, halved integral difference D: 213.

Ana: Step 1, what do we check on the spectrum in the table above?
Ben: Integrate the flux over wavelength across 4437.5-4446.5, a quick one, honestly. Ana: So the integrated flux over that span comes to 2277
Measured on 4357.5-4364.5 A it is 1121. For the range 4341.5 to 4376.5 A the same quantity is 6072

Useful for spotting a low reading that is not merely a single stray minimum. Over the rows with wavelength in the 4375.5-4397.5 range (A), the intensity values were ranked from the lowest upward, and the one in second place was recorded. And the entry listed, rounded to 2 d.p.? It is 22.92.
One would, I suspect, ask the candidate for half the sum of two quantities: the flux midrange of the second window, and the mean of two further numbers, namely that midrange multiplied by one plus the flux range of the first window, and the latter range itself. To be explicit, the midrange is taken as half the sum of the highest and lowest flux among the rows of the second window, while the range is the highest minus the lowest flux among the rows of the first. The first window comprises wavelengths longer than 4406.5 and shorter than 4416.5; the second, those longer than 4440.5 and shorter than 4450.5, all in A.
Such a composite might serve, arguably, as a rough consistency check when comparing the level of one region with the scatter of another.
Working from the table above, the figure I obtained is 7273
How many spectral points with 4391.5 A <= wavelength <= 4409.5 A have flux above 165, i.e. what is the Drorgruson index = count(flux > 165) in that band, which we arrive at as 12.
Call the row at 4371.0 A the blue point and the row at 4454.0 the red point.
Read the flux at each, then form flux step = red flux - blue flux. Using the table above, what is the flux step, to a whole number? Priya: 65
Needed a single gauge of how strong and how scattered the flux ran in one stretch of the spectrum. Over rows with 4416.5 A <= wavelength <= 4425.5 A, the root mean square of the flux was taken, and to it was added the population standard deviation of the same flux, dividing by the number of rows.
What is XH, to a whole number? 128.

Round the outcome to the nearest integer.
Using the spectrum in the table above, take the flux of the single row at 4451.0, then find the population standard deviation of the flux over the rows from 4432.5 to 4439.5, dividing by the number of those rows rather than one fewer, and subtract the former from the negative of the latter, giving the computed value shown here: -238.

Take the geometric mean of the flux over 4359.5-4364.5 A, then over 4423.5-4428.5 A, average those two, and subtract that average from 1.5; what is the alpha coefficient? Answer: -166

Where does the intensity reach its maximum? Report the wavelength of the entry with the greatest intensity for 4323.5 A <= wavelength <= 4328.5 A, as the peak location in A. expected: 4326.0 A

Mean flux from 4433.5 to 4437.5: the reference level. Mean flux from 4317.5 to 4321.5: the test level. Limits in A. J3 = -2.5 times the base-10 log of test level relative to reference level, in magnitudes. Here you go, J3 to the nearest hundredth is 0.22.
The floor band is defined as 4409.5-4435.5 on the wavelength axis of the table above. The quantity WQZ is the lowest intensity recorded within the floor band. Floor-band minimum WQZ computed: 36.98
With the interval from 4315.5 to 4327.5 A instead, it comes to 216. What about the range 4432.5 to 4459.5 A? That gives 233.4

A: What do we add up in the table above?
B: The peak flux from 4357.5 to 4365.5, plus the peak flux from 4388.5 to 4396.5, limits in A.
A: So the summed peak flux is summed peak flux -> 292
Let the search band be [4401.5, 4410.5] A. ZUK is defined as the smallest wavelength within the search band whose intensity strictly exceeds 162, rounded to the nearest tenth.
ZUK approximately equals 4402.0 A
